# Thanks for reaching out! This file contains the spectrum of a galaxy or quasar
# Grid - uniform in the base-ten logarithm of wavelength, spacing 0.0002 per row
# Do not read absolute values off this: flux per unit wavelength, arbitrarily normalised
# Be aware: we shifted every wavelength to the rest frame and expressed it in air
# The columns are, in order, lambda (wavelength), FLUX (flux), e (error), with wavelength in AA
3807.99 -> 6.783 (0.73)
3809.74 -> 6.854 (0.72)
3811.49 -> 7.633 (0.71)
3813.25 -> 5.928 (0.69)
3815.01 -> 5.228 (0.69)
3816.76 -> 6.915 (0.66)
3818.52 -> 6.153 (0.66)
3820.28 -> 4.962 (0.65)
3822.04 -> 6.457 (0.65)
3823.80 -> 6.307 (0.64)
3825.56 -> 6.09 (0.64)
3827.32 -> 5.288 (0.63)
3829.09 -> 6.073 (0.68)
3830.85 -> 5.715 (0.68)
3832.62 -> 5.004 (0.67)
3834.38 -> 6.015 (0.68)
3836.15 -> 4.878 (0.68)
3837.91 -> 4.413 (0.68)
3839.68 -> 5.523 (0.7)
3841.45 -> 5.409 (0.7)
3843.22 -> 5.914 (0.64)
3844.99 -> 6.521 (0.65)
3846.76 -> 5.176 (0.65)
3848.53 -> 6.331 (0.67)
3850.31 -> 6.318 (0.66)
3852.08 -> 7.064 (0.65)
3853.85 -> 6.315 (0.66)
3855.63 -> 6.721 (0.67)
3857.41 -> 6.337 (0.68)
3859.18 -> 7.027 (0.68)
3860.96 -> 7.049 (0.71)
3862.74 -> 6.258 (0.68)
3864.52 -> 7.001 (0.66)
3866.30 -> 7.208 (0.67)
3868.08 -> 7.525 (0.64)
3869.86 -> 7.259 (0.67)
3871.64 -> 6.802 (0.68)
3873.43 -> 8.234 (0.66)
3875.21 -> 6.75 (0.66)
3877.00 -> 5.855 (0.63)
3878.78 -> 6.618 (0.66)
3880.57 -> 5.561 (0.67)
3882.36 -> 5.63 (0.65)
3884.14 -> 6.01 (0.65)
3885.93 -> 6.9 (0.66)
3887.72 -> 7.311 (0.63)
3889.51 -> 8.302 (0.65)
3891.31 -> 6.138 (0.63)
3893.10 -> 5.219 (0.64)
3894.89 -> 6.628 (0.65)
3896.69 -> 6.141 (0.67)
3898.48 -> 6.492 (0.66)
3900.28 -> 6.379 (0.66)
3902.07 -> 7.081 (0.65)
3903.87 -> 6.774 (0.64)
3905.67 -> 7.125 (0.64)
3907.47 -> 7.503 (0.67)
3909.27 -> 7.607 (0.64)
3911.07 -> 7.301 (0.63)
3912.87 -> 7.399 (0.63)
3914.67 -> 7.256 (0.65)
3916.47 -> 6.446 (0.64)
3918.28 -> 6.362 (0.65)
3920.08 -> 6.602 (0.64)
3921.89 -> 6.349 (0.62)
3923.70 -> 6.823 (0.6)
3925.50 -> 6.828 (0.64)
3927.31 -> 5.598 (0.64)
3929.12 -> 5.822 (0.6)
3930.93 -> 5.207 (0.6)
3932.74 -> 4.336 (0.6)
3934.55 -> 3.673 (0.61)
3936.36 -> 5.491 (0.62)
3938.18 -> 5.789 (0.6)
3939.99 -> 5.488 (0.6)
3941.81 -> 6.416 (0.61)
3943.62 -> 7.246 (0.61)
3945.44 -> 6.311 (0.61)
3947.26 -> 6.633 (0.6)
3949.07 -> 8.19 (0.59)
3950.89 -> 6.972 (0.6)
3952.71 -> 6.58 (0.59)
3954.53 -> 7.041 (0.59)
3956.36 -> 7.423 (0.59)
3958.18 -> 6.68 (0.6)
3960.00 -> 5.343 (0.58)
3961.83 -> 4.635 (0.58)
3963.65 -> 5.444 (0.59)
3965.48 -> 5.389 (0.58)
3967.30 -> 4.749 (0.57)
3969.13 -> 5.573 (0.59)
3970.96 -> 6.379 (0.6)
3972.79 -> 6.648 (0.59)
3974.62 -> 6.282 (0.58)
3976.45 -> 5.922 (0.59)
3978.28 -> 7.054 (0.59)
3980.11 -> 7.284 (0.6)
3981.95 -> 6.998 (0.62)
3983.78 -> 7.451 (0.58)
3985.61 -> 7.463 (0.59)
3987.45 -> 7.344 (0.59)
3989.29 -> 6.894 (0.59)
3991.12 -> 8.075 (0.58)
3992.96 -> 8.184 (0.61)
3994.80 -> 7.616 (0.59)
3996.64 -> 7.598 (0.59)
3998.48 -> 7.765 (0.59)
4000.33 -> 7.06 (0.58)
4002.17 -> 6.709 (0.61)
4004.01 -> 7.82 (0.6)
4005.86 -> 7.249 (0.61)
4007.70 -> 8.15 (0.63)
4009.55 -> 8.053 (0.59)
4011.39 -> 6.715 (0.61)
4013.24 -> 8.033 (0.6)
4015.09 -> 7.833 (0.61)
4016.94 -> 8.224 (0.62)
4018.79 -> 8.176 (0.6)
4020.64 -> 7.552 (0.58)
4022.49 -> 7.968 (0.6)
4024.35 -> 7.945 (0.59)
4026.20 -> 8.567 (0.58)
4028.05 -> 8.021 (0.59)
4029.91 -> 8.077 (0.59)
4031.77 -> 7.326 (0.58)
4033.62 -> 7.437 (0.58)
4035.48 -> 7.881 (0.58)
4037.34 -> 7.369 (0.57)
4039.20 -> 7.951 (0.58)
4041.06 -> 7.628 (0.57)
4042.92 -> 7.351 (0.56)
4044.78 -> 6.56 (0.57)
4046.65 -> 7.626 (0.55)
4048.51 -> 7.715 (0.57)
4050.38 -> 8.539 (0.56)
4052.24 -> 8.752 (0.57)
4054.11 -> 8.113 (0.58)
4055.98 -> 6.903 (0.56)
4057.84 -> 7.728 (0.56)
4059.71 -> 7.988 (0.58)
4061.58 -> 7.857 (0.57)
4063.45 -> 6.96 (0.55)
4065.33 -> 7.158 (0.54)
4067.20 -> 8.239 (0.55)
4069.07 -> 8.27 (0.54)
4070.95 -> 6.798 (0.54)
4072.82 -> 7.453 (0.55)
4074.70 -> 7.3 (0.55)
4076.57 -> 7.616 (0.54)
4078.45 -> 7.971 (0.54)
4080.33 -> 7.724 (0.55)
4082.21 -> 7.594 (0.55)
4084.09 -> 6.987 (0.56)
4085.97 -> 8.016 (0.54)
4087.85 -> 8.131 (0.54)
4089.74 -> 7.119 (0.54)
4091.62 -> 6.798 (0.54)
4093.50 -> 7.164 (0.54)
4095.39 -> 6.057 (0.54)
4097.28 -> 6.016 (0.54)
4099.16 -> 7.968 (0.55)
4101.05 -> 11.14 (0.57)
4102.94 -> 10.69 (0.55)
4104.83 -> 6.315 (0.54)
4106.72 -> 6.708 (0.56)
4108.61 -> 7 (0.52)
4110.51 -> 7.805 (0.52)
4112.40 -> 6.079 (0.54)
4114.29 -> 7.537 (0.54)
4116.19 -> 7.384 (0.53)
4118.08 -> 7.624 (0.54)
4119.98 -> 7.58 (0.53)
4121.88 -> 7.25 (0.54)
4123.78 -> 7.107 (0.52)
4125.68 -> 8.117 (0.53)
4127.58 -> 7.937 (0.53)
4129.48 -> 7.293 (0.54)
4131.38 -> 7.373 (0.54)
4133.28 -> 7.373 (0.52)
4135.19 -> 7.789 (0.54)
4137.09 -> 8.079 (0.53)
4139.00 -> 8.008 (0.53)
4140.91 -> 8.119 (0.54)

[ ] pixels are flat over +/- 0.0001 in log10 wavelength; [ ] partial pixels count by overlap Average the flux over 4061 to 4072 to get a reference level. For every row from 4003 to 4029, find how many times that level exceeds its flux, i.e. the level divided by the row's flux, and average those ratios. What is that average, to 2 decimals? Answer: 0.96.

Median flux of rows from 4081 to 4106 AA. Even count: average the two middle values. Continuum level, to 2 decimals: 7.16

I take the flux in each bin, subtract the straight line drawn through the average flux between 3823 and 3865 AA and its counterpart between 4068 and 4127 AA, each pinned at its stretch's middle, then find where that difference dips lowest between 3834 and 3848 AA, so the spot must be 3837.91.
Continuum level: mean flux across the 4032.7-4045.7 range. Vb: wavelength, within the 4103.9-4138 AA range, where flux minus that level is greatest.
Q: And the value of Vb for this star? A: 4125.68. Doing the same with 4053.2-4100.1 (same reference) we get 4069.07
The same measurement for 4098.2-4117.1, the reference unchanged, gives 4101.05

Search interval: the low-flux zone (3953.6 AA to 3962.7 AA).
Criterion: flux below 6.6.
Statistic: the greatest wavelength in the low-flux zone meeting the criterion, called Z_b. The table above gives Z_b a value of 3961.83 AA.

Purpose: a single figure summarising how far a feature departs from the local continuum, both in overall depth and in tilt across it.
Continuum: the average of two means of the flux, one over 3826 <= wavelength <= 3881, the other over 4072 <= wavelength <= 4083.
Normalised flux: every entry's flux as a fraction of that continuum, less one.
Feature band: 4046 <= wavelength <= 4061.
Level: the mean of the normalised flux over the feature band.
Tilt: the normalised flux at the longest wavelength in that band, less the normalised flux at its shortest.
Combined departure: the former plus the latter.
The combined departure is 0.19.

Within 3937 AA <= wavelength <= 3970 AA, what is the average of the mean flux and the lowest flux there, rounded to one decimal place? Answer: 5.4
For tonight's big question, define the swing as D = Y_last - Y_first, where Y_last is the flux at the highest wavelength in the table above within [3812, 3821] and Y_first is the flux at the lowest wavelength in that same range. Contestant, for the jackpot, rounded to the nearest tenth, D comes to -1.0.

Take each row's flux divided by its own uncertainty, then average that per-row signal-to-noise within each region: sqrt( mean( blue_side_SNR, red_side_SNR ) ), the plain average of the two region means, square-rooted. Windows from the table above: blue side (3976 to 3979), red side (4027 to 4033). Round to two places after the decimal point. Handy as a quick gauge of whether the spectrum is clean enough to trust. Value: 3.49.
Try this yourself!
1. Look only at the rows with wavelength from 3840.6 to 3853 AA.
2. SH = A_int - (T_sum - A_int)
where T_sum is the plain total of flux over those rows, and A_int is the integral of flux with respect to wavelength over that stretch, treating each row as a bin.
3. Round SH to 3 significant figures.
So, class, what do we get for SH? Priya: 109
